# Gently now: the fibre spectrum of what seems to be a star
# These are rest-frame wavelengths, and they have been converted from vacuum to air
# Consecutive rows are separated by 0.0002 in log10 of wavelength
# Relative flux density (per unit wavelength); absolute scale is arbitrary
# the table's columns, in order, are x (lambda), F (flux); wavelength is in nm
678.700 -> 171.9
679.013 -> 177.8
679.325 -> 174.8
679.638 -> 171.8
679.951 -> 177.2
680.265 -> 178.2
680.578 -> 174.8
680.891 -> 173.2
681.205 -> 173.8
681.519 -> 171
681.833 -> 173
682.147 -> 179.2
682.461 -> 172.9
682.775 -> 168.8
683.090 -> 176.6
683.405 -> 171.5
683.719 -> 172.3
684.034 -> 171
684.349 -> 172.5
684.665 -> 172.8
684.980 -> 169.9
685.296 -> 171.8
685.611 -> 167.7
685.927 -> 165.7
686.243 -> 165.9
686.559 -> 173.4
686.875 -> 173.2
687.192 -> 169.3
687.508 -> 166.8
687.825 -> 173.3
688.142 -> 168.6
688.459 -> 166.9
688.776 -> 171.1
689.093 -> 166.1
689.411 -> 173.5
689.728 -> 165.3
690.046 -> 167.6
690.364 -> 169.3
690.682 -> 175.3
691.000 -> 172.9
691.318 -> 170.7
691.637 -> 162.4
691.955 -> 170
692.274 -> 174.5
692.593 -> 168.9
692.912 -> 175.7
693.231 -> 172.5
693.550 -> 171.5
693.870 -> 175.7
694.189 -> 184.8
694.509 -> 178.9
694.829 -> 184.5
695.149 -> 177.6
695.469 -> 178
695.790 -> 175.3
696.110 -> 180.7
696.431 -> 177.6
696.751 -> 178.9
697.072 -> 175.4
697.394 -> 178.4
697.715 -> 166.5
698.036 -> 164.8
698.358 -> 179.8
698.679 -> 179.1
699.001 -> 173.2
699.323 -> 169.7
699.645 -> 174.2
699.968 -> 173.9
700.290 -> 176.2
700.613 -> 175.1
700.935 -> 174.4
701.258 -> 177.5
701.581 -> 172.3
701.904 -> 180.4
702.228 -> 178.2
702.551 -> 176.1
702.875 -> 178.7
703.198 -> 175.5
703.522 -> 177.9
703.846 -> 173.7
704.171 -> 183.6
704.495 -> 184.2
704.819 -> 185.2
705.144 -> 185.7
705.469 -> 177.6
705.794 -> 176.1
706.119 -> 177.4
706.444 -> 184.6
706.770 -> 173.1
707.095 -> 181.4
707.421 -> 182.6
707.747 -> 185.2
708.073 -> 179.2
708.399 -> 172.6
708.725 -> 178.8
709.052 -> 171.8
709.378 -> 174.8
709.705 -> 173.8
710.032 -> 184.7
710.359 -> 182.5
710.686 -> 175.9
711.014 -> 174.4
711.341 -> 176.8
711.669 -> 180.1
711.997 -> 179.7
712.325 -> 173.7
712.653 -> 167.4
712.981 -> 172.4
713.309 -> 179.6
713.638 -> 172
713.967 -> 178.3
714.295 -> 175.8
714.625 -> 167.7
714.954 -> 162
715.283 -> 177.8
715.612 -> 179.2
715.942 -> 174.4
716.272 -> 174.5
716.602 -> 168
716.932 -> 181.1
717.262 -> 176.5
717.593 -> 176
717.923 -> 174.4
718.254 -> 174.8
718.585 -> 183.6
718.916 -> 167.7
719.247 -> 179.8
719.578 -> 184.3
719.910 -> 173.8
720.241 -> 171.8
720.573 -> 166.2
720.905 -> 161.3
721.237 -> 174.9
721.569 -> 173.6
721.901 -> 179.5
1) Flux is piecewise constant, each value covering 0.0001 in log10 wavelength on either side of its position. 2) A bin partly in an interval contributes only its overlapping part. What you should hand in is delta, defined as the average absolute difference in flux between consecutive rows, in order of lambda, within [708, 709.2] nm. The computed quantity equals 6.6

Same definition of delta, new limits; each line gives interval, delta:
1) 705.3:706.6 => 3.3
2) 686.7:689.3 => 4.1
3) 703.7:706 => 3.6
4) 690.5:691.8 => 4.3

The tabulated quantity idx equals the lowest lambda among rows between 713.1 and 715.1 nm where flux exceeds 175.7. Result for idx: 713.309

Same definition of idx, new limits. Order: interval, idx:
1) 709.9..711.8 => 710.032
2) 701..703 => 701.258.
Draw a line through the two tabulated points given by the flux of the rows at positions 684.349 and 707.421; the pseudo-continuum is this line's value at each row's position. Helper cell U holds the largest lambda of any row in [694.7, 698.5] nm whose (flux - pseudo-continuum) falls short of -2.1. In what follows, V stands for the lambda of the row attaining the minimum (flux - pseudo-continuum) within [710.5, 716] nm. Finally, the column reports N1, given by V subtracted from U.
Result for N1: -16.92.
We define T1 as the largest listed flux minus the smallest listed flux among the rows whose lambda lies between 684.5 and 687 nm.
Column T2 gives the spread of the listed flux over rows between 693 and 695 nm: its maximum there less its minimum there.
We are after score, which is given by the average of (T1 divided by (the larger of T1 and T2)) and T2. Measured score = 6.9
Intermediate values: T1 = 8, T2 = 13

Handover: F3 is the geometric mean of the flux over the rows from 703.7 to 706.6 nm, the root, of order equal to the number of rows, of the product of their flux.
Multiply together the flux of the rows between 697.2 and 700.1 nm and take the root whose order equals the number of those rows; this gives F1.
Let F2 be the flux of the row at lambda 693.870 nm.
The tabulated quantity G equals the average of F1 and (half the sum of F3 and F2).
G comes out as 176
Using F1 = 173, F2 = 175.7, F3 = 181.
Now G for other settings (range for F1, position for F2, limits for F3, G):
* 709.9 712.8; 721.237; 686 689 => 175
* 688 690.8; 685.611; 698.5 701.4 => 170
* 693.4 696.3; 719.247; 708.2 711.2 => 178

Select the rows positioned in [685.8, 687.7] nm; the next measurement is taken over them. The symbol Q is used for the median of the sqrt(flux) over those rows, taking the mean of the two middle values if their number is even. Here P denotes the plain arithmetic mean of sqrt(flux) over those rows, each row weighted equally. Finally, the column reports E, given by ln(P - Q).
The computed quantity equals -3.3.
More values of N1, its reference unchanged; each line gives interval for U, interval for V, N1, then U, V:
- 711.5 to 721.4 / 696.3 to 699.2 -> 23.20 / 721.237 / 698.036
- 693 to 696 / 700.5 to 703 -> -5.79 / 695.790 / 701.581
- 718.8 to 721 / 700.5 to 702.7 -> 19.32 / 720.905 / 701.581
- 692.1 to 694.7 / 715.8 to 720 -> -25.37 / 693.550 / 718.916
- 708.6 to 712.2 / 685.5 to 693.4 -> 20.36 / 711.997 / 691.637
